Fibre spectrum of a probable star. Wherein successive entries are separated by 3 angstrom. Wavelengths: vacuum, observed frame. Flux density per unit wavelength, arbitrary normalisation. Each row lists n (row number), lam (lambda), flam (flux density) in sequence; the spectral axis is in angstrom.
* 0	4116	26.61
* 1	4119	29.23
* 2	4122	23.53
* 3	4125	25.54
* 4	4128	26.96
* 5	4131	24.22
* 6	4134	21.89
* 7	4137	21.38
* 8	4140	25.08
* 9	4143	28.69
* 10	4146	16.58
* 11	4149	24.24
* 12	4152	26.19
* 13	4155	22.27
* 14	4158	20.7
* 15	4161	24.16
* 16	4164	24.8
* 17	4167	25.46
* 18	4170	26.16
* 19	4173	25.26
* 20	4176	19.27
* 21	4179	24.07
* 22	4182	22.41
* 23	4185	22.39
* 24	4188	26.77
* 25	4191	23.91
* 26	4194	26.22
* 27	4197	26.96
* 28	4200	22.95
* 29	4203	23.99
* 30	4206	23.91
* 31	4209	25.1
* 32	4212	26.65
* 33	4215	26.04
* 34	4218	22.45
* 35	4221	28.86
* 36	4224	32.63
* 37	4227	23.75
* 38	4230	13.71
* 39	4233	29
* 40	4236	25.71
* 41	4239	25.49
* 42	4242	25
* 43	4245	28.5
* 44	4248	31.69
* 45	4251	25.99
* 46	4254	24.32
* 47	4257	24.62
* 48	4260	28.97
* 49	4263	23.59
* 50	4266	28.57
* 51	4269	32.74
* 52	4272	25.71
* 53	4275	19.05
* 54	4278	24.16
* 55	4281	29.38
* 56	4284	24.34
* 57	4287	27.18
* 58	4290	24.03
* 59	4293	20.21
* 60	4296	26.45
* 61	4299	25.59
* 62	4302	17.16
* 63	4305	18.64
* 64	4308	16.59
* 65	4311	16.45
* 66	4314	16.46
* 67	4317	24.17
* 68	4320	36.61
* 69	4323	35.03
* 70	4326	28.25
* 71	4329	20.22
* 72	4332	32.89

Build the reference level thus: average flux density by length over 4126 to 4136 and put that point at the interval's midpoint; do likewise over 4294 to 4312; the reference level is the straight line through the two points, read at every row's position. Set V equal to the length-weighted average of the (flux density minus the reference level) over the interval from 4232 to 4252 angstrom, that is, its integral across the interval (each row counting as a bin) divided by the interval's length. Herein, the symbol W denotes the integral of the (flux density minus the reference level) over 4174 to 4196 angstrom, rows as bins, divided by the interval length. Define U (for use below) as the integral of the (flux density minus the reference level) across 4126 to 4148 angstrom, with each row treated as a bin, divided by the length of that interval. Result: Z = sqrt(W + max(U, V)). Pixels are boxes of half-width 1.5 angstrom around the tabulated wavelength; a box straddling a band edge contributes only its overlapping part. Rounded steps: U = -0.5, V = 5.7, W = 0.7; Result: 2.52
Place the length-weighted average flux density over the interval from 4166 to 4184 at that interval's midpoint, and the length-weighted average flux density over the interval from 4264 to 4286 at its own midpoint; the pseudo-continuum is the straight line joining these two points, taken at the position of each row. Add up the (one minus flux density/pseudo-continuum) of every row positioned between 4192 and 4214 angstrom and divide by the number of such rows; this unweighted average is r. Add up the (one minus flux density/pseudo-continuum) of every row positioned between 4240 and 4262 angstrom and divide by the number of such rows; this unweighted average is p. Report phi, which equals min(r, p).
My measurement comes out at -0.054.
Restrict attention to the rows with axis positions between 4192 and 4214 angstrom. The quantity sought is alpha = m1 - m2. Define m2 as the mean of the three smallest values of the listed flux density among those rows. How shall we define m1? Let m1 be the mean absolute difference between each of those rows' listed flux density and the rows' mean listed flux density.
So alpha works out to -22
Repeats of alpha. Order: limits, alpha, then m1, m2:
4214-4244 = -17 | 3.2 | 20.0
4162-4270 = -16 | 2.4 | 18.5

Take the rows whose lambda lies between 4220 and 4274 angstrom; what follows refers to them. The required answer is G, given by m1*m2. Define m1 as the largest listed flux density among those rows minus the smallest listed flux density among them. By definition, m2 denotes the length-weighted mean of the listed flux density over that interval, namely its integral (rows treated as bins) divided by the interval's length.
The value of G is 505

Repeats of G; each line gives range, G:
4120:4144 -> 180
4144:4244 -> 461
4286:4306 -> 228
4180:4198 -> 113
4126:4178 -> 288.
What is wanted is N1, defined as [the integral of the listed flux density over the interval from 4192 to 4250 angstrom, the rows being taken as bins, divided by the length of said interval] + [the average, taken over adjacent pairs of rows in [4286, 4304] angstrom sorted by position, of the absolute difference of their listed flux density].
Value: 30.2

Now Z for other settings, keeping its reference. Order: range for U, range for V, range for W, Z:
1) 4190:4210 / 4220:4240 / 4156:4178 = 1.95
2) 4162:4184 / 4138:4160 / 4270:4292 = 2.18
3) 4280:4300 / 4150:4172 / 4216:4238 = 2.79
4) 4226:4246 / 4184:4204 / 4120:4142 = 1.61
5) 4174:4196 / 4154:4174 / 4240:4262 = 2.47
